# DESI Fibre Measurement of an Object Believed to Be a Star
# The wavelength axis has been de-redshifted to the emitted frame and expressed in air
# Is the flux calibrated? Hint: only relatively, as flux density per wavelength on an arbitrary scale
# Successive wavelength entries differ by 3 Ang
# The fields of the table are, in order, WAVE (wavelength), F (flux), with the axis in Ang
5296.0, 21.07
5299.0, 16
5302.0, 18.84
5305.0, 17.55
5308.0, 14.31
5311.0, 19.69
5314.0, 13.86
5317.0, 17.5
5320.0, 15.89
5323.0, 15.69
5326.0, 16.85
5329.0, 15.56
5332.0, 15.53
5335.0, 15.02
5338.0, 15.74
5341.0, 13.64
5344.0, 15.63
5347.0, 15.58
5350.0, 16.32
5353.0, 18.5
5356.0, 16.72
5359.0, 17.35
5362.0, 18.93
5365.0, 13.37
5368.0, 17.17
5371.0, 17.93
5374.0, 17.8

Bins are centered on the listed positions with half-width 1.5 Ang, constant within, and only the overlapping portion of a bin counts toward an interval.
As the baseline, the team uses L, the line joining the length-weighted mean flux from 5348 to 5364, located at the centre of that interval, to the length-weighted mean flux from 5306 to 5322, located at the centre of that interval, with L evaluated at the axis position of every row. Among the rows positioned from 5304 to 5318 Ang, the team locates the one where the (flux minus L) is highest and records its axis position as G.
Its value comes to 5311.0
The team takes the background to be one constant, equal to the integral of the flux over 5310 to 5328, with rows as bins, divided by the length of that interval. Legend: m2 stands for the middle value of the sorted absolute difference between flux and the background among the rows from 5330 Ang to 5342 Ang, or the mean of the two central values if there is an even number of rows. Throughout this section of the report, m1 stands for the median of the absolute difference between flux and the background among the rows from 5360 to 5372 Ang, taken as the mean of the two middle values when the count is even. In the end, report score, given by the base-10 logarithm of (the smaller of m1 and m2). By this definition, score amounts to 0.08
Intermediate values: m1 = 2.0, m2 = 1.2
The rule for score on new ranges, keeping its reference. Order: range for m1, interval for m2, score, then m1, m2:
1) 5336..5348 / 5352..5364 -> -0.07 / 0.9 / 1.5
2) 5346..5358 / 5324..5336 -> -0.24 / 0.6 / 0.9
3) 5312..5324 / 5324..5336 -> -0.04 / 0.9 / 0.9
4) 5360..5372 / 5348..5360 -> -0.24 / 2.0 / 0.6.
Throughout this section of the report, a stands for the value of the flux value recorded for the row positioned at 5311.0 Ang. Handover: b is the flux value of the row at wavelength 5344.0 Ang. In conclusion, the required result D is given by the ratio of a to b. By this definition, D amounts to 1.3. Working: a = 19.69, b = 15.63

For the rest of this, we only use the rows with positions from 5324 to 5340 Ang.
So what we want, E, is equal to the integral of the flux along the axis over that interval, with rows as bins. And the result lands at 251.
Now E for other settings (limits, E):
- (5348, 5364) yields 278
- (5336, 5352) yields 247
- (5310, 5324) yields 230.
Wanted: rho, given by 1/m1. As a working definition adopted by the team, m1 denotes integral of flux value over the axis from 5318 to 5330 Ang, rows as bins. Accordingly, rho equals 0.0052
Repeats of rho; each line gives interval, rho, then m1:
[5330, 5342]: 0.0055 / 181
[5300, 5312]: 0.0048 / 209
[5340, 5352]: 0.0054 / 186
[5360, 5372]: 0.0050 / 202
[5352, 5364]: 0.0047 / 212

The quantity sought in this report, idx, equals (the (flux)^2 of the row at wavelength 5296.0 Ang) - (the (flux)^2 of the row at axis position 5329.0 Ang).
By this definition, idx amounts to 202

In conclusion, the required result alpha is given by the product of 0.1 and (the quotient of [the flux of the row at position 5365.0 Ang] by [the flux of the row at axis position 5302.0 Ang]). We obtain 0.07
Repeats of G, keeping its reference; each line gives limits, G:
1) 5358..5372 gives 5362.0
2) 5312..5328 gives 5317.0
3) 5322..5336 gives 5326.0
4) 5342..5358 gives 5353.0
